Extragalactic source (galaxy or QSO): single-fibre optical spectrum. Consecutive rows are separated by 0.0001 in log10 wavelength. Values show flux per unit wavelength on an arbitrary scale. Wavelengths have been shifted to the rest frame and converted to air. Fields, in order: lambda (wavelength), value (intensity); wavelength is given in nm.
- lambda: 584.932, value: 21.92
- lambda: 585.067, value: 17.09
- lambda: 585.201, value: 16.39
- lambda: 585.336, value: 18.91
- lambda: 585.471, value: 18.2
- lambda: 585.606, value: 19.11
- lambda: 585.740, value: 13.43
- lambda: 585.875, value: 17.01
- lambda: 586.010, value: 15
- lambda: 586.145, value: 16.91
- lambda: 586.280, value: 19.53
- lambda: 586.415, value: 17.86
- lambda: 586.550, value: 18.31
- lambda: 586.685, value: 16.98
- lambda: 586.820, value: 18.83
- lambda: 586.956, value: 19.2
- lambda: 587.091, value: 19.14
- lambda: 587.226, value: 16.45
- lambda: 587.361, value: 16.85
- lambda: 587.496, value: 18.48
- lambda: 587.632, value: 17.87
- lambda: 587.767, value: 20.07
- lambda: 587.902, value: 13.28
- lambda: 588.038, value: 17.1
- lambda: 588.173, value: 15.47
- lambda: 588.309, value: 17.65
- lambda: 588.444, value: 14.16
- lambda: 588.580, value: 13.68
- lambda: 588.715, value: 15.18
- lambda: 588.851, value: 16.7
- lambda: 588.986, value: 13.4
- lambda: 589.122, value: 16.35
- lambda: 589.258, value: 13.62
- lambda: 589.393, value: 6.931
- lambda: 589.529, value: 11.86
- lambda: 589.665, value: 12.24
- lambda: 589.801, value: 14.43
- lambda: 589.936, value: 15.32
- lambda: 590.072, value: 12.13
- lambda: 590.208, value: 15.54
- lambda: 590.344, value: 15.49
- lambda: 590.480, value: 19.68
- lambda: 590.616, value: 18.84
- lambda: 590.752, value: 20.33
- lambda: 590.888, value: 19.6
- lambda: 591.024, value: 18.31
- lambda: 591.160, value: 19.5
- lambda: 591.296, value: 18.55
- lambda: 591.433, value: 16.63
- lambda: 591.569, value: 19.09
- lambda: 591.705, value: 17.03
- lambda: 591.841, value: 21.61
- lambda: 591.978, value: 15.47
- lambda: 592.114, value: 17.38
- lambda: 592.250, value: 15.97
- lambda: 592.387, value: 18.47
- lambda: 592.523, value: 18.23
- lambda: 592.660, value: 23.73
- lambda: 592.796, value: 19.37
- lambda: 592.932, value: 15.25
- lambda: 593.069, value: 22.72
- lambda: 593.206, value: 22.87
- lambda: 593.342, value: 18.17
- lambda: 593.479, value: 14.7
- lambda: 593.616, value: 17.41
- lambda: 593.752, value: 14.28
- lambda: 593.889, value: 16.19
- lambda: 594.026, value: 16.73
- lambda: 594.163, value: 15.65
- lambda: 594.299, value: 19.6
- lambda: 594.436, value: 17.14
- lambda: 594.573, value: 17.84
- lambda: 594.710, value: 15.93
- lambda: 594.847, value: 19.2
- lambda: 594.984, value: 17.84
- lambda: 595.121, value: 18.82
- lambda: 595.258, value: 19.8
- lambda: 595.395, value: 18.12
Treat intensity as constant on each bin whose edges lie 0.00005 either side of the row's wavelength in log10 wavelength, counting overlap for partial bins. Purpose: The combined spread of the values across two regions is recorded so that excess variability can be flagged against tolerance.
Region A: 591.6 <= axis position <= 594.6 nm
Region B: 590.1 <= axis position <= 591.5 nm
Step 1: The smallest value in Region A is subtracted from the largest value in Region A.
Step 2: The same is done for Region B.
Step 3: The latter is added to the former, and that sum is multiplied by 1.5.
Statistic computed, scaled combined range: 21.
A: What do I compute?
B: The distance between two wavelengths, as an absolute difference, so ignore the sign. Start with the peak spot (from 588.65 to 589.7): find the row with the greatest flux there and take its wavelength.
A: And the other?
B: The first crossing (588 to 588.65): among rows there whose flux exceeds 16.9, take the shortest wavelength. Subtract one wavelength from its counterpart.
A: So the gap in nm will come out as 0.81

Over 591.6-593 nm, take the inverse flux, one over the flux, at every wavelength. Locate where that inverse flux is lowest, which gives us 592.660 nm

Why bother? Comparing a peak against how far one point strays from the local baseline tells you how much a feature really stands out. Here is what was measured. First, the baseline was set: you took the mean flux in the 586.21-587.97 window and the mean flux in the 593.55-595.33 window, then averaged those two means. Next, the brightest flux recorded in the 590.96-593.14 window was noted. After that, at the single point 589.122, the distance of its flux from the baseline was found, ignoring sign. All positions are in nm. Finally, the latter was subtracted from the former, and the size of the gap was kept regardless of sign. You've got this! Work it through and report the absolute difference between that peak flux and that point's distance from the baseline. 22.4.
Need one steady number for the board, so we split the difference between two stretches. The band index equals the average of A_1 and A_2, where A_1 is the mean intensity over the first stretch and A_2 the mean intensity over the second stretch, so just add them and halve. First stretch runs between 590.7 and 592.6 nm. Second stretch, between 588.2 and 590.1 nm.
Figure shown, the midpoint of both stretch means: 16.1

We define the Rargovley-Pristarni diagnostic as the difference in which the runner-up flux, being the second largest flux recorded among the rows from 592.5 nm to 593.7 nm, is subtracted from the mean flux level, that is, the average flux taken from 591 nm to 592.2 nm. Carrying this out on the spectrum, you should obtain -4.7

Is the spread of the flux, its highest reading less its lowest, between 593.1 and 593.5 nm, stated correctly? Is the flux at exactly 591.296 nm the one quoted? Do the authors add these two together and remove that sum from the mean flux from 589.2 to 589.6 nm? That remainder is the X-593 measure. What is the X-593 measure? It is -16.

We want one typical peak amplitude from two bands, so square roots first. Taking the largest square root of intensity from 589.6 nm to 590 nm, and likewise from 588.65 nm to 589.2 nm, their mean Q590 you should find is 4.00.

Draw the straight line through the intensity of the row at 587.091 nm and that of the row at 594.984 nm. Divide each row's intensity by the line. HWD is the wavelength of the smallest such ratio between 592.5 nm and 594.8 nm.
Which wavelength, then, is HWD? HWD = 593.752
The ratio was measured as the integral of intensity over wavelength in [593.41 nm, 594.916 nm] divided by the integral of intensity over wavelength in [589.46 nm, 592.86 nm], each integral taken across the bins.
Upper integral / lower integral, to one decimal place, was 0.4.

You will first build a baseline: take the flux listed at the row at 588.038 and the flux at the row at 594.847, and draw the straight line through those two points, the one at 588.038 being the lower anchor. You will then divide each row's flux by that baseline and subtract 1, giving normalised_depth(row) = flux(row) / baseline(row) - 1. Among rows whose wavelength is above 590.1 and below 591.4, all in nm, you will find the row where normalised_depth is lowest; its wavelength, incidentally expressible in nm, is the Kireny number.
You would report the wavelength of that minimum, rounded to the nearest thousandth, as 590.344 nm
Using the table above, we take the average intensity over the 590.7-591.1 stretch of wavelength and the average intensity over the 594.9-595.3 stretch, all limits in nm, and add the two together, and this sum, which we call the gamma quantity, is 38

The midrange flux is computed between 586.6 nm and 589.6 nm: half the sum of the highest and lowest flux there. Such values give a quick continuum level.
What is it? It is 13.5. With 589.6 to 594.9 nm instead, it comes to 17.9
